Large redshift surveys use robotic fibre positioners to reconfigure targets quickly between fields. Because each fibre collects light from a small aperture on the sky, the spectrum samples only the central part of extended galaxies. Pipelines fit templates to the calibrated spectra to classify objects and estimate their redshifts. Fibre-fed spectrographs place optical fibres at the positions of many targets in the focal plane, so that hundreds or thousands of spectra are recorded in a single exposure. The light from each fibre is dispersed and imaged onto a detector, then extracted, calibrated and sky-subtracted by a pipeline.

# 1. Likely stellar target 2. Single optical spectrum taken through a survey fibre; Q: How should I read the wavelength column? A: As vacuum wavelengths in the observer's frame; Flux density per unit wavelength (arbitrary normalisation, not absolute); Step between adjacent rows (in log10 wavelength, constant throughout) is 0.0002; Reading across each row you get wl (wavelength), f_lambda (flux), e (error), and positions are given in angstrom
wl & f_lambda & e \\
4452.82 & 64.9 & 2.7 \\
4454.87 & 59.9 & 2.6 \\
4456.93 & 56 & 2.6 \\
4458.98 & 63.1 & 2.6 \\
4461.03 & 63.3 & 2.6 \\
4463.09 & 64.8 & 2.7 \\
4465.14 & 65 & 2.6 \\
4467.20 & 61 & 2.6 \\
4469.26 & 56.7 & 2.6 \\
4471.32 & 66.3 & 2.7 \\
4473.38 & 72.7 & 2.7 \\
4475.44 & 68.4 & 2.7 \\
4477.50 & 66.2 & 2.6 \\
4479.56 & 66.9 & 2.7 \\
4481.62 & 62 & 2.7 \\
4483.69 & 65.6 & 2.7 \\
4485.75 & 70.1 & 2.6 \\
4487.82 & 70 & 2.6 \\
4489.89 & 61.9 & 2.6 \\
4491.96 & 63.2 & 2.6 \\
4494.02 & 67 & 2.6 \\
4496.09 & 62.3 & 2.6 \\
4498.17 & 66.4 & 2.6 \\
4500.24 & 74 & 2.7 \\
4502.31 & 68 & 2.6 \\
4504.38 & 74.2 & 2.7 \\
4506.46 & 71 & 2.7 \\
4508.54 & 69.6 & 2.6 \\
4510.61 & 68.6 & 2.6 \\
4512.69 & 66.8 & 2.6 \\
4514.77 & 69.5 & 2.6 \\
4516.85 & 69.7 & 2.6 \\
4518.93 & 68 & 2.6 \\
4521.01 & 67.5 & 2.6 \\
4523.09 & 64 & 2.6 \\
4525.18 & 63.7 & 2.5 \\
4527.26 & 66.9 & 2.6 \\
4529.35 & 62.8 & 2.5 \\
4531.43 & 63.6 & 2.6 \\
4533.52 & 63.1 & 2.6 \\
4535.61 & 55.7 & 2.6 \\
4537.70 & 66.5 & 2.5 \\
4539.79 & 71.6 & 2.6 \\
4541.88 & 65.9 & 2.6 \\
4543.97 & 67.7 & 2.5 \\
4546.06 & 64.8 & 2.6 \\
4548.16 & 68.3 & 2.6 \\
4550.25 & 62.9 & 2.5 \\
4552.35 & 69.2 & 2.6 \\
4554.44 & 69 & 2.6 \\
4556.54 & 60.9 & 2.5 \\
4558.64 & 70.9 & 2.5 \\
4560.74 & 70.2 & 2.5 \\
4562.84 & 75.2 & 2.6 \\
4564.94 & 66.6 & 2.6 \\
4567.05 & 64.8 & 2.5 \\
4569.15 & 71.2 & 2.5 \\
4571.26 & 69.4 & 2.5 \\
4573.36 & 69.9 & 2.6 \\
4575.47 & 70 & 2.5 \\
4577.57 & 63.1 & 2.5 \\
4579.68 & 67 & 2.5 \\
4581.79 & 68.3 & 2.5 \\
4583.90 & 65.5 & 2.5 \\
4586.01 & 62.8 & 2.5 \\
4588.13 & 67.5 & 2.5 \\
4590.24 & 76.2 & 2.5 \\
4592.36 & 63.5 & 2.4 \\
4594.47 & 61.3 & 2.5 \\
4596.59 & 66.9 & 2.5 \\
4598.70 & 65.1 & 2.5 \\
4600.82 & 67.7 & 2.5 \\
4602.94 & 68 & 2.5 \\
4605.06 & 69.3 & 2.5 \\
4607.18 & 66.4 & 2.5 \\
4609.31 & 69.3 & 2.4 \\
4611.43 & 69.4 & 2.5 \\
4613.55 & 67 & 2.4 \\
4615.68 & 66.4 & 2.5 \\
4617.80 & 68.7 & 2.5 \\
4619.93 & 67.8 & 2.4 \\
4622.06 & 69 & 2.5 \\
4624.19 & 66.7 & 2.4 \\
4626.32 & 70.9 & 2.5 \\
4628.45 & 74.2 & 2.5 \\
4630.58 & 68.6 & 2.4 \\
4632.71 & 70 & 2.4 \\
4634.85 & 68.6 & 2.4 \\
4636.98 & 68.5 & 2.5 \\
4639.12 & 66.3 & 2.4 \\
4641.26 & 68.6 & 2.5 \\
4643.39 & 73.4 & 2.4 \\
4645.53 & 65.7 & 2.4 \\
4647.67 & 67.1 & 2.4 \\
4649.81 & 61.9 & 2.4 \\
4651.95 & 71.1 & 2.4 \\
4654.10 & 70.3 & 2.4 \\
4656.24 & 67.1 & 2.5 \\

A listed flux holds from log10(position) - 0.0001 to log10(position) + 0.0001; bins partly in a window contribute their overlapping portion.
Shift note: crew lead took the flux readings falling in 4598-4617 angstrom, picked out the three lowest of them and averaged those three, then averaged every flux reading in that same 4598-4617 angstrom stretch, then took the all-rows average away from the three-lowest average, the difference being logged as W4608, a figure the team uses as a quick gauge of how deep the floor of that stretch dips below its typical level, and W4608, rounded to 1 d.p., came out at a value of -1.7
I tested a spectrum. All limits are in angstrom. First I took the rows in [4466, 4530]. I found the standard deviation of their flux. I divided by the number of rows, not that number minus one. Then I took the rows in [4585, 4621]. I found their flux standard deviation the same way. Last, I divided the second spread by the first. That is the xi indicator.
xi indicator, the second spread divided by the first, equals 0.82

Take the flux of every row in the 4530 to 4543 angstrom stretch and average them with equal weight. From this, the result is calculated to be 64.4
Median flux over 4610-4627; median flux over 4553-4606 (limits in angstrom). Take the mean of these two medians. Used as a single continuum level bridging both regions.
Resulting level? 68.0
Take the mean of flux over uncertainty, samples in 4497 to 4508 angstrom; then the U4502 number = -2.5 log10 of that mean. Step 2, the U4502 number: -3.56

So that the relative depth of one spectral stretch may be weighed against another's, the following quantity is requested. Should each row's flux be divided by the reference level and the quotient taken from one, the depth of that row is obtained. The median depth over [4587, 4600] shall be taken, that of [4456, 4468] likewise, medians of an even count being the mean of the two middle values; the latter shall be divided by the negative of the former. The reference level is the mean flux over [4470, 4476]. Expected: -2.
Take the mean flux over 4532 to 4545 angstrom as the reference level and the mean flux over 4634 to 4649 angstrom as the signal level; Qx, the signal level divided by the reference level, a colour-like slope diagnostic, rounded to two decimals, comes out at 1.05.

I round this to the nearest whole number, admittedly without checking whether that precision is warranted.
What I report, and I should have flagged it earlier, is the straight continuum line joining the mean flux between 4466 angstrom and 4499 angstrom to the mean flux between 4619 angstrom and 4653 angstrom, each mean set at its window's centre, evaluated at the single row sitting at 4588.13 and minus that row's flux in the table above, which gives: 0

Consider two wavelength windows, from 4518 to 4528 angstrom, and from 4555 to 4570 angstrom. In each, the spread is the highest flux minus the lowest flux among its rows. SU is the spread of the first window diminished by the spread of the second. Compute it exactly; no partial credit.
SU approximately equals -10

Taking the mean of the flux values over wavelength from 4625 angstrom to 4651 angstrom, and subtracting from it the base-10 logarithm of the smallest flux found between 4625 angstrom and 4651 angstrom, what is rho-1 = 66.9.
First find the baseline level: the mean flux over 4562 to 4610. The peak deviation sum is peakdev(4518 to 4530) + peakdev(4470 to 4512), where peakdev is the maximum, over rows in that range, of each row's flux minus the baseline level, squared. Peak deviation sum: 67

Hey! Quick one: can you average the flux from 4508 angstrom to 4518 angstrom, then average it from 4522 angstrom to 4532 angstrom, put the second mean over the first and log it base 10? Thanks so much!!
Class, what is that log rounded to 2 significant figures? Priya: -0.030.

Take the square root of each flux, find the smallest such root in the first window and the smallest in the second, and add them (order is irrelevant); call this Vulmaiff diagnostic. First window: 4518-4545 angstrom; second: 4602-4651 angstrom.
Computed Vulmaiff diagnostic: 15.3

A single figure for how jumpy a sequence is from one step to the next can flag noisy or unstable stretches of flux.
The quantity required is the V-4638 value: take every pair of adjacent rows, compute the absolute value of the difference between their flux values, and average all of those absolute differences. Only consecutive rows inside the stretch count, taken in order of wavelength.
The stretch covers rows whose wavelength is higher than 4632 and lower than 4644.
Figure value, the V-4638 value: 2.2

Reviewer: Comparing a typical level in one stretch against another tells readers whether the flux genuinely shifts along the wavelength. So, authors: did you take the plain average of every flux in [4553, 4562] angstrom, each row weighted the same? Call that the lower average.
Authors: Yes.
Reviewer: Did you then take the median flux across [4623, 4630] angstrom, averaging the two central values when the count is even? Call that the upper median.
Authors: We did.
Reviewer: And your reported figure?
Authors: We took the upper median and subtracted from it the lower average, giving 3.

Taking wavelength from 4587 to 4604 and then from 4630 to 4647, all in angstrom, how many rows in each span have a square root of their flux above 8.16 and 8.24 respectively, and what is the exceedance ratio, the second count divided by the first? 1.20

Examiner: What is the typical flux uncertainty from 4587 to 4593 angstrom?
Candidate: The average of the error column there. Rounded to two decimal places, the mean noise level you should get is 2.47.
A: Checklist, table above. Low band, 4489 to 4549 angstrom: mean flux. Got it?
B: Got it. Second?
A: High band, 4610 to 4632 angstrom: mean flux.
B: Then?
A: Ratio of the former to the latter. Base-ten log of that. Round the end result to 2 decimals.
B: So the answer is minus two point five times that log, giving 0.04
